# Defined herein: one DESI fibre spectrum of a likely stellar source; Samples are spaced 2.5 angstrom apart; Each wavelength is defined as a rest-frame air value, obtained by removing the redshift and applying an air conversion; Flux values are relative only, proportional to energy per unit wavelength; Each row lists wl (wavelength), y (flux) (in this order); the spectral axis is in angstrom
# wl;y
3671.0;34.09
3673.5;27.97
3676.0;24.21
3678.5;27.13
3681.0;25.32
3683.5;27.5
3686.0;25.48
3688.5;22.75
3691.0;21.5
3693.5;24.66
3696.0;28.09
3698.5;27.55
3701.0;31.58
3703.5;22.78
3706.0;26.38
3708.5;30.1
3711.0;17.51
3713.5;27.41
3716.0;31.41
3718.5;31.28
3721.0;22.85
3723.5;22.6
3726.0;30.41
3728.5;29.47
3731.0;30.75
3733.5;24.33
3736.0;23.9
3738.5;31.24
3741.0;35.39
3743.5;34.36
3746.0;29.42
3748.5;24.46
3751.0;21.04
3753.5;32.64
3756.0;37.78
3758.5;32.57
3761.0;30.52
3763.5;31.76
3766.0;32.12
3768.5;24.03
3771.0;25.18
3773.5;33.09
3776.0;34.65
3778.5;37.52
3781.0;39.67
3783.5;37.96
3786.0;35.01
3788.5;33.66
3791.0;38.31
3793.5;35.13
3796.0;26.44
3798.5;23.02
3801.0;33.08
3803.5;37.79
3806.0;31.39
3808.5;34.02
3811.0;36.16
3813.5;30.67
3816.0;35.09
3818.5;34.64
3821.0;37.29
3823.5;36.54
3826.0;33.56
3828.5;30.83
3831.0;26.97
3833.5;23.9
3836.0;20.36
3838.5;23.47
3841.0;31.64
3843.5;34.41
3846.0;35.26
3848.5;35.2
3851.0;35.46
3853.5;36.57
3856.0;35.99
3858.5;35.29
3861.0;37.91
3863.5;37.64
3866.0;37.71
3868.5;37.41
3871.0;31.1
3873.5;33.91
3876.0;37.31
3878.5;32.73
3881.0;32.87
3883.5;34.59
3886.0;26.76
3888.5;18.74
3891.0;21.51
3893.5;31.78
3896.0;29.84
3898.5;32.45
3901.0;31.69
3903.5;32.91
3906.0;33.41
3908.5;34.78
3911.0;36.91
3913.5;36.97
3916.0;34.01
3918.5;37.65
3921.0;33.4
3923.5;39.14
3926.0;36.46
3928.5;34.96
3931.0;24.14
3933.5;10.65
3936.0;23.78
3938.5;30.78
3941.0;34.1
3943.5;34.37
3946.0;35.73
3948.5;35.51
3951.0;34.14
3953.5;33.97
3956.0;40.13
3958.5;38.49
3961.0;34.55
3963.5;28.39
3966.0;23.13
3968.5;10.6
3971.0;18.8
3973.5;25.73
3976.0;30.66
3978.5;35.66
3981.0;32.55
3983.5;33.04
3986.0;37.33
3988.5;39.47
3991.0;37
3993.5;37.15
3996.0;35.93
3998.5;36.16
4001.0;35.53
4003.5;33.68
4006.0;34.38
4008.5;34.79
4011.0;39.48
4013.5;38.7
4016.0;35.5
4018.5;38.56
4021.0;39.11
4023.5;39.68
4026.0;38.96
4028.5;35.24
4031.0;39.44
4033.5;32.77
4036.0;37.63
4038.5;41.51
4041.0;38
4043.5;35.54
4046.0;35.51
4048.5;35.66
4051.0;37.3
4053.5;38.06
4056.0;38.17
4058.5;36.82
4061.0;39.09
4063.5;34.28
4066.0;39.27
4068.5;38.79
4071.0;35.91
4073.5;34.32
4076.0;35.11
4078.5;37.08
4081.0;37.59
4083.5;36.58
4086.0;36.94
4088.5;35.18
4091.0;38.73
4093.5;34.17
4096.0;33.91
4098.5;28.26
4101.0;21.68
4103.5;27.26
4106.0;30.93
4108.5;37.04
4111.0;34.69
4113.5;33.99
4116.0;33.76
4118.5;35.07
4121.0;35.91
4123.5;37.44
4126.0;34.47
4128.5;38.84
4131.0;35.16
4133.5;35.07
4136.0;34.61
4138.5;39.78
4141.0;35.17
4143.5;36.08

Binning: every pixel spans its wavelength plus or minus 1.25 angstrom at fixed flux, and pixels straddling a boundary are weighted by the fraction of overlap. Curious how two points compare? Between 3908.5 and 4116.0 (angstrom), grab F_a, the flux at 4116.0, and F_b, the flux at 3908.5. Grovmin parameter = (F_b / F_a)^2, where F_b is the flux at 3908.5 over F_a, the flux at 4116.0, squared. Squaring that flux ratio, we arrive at 1.1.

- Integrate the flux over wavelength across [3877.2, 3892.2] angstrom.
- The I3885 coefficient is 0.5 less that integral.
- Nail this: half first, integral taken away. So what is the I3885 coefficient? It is -418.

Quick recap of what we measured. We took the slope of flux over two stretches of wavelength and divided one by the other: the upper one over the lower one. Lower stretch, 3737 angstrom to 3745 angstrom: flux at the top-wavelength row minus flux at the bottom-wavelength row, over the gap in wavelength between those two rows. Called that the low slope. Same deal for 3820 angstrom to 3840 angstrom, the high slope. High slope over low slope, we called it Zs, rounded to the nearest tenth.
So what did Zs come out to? -1.3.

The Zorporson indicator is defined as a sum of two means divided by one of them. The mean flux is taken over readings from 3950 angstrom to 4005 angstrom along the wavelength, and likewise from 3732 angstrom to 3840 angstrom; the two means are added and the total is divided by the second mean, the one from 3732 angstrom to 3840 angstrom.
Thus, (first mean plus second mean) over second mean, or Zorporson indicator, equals 2.03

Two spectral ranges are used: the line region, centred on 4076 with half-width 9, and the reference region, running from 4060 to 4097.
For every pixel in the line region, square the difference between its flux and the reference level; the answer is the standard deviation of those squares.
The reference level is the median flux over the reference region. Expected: 2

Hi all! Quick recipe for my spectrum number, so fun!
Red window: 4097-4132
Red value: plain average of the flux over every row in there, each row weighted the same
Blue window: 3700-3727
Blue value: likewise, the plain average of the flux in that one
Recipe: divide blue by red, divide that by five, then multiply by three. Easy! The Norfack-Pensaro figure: 0.48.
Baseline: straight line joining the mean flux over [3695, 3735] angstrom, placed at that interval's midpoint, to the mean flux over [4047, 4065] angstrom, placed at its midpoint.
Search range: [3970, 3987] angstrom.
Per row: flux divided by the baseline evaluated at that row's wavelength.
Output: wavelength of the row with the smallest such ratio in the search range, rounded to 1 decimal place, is 3971.0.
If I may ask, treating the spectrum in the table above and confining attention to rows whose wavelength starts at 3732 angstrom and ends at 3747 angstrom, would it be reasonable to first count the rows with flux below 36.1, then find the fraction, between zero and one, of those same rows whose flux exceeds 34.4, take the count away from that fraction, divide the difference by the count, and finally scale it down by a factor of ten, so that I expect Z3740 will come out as -0.10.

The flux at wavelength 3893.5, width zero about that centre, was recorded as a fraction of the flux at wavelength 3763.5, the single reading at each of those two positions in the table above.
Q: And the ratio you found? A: 1.00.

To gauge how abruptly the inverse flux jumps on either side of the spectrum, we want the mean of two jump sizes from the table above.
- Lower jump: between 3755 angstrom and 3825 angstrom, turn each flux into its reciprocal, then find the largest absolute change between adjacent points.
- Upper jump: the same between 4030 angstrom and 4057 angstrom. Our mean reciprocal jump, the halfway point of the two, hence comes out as 0.0092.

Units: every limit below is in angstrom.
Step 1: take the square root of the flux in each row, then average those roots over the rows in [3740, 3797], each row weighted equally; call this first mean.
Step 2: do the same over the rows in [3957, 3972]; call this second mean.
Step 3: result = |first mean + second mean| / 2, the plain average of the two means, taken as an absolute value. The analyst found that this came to 5.3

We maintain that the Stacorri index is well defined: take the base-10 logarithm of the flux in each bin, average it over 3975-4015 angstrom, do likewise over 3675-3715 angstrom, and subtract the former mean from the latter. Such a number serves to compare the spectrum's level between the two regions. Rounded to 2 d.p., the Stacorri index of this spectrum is -0.15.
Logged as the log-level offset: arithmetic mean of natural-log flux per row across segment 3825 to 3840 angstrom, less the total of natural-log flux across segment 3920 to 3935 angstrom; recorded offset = -16.6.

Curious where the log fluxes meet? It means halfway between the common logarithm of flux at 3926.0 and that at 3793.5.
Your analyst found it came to 1.55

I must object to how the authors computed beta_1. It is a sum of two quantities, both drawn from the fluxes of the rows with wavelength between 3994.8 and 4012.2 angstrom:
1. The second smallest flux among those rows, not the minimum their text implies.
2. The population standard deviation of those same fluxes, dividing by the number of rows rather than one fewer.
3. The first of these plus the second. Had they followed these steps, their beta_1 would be 36.1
